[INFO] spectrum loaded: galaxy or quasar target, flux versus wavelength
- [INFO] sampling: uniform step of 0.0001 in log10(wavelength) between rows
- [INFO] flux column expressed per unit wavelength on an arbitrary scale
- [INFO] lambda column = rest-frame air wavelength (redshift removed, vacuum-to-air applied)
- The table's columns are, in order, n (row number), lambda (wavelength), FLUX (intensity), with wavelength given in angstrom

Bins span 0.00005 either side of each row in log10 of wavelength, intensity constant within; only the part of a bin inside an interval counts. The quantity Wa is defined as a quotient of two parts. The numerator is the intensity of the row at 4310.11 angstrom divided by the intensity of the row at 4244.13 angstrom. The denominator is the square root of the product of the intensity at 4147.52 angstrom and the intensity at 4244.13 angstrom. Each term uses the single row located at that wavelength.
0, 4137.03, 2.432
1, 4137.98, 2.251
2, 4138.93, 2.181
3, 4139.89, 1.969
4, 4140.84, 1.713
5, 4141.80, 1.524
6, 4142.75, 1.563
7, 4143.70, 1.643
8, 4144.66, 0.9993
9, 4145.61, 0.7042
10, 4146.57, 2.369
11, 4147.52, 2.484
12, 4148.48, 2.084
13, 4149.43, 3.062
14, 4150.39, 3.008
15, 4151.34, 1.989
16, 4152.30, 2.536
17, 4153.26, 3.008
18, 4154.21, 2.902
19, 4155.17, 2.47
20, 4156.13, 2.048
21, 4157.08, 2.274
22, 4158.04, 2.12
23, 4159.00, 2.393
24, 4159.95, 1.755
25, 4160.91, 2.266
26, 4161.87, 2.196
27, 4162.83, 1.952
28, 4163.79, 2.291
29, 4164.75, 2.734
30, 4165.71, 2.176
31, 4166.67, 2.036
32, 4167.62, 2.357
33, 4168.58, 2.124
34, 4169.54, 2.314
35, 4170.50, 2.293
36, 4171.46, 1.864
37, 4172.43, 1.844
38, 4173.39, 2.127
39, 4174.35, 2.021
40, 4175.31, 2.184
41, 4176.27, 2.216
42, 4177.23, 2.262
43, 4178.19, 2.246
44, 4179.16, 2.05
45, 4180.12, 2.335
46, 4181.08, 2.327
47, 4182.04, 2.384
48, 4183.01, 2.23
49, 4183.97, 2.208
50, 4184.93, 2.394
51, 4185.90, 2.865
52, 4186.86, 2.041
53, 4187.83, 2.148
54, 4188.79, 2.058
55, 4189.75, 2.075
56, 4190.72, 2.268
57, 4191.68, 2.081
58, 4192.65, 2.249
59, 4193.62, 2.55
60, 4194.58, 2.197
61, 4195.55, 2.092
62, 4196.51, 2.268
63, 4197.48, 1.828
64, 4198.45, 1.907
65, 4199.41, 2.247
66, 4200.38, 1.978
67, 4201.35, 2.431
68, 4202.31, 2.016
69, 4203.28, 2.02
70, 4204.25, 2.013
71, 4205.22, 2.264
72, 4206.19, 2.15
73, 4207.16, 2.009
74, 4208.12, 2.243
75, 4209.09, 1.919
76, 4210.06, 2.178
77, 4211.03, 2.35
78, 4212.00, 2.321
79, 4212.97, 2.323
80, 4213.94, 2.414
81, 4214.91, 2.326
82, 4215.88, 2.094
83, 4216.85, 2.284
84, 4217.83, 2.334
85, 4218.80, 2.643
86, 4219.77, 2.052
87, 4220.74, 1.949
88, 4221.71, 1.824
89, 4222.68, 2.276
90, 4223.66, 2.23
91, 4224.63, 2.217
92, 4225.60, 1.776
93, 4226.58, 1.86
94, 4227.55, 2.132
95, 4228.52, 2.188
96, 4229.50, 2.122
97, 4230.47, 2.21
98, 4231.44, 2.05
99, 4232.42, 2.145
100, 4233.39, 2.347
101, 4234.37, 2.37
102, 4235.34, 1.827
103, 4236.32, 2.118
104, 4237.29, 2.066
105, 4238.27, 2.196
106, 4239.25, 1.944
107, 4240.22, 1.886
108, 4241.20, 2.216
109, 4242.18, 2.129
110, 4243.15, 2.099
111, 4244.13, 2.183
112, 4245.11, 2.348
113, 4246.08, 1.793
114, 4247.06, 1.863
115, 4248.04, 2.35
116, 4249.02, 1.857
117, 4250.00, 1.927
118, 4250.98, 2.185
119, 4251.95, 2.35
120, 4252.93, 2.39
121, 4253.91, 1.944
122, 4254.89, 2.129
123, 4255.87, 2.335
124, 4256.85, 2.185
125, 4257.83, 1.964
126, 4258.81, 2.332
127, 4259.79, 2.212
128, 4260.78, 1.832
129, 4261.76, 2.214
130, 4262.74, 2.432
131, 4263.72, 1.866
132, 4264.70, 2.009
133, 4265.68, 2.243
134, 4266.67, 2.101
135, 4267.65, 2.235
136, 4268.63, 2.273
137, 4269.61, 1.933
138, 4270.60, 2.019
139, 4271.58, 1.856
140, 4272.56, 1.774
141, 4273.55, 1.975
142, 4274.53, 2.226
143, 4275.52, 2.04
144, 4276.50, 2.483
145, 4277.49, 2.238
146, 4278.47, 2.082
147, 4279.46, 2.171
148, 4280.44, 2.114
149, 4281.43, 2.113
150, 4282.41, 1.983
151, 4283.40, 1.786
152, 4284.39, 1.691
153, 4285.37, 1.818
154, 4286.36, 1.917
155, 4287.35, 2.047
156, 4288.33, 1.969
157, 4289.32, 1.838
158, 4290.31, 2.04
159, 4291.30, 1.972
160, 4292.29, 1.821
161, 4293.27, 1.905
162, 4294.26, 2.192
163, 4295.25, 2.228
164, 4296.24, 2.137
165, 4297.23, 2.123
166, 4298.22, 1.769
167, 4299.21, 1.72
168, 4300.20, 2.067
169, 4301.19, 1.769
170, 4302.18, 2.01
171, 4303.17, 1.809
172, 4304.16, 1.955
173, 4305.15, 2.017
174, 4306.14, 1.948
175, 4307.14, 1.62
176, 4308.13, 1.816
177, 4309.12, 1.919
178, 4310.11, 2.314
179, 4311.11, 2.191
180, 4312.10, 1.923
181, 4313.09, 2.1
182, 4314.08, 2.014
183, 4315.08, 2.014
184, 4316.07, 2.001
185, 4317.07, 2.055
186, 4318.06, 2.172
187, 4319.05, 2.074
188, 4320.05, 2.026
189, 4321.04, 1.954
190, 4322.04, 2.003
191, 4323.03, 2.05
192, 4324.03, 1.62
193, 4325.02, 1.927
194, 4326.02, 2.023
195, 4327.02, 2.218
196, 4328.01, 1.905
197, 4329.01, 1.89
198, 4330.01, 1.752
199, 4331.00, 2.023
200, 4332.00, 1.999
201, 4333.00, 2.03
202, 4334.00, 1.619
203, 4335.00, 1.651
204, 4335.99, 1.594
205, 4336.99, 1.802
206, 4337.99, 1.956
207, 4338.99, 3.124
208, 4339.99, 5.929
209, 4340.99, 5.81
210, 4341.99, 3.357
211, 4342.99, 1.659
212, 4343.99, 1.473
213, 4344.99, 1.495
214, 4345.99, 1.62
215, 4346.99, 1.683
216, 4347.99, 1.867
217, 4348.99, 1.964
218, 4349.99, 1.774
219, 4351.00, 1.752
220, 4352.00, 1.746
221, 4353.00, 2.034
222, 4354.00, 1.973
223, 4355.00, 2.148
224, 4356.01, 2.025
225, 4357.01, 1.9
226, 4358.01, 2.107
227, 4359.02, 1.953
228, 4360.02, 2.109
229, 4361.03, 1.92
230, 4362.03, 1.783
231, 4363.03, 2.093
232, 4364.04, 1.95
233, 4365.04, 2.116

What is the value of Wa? 0.46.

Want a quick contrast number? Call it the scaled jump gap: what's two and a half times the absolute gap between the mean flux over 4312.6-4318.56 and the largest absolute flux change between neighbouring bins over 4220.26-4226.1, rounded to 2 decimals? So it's 4.02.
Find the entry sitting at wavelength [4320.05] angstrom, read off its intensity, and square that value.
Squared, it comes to 4.1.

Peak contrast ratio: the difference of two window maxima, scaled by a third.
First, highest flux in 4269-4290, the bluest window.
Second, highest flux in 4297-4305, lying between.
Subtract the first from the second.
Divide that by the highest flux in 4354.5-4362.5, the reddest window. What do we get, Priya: -0.17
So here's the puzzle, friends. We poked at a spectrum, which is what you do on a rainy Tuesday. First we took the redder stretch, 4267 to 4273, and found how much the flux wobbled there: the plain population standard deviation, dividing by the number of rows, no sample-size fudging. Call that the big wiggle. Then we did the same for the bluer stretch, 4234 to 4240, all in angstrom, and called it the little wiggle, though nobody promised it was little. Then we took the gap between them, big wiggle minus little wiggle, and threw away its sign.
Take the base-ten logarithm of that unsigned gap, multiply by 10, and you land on -19.6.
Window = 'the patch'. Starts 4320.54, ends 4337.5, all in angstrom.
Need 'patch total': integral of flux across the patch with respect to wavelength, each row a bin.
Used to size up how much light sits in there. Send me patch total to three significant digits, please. 32.0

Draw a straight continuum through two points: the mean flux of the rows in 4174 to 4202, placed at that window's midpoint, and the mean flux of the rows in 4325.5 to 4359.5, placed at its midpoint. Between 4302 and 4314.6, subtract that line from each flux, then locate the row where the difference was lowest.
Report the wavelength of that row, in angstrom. 4307.14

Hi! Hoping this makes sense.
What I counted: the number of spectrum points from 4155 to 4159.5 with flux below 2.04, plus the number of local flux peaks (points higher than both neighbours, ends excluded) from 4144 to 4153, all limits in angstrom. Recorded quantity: 2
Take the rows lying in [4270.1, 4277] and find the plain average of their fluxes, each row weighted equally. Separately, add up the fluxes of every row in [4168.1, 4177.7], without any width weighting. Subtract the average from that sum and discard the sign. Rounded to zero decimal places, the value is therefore 19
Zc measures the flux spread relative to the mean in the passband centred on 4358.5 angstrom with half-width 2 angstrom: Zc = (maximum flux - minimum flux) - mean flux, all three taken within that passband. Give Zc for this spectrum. -1.81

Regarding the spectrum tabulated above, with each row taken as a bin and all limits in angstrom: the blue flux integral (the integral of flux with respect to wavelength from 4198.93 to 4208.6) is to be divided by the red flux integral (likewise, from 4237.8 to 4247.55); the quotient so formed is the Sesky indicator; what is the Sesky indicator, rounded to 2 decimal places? 1.03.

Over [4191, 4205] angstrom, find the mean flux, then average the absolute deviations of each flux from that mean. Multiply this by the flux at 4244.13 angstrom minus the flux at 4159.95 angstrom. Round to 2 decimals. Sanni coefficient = 0.07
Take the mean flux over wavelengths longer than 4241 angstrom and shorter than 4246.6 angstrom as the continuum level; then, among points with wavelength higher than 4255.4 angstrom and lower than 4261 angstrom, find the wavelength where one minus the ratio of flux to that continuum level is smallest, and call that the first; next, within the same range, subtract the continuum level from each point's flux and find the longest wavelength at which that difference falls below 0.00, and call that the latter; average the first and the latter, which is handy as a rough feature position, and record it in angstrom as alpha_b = 4258.3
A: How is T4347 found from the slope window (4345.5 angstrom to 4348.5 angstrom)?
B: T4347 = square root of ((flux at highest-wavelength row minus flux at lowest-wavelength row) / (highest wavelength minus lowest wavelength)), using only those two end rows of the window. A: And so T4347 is 0.35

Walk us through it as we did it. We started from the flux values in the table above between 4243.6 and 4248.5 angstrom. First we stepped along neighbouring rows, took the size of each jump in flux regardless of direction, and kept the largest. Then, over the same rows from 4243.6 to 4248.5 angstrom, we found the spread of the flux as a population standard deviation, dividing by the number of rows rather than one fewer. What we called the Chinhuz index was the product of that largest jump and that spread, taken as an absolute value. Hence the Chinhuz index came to 0.13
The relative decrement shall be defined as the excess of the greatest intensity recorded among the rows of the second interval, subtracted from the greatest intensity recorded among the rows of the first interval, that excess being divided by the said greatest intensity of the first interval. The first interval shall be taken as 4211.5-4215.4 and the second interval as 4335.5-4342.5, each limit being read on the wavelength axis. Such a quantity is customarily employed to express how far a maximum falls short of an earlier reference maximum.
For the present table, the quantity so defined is -1.46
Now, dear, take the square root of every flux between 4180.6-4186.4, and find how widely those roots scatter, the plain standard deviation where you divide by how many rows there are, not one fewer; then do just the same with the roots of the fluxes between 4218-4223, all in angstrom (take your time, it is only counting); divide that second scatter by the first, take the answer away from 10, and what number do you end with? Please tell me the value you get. 8.6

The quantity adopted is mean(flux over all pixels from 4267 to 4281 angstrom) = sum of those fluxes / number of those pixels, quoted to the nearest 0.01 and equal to 2.10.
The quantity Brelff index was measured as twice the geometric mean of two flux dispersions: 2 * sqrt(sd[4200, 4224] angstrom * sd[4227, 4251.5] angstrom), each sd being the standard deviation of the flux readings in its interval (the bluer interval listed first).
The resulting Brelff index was 0.36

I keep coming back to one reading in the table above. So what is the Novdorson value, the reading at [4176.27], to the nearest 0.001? 2.216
